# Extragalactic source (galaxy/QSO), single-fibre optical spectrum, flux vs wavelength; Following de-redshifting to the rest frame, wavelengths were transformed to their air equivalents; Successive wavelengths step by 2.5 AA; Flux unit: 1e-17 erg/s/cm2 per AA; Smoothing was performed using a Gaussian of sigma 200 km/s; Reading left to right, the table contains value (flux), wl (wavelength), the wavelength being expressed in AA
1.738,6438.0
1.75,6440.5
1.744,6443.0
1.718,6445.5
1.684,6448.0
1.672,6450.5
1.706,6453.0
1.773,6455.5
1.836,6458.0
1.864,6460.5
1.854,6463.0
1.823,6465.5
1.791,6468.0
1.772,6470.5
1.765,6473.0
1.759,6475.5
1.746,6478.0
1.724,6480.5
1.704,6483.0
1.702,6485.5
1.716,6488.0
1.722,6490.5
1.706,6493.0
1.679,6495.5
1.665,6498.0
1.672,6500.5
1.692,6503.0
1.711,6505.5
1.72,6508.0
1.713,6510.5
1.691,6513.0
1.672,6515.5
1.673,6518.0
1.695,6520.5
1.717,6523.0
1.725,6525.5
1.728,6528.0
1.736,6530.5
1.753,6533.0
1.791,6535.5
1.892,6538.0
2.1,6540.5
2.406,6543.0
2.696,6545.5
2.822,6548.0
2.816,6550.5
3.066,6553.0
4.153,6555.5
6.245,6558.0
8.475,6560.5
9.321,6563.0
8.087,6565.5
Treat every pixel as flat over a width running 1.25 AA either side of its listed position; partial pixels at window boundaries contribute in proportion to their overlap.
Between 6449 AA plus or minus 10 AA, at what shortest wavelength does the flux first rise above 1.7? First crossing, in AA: 6440.5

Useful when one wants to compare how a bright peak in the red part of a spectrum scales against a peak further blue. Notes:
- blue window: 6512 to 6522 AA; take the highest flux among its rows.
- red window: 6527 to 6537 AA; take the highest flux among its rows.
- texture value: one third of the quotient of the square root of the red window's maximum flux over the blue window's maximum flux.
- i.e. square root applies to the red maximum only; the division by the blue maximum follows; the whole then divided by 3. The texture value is 0.263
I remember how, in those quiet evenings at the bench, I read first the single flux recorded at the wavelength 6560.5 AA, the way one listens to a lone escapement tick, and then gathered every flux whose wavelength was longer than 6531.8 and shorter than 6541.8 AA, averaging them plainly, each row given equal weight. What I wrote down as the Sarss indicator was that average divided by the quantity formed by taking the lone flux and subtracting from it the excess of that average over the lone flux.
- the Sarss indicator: 0.13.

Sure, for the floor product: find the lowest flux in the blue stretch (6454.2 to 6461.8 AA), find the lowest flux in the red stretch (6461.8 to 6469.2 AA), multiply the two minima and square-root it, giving 1.78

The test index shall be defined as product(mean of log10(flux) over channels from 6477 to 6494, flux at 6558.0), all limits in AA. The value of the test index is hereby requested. 1.5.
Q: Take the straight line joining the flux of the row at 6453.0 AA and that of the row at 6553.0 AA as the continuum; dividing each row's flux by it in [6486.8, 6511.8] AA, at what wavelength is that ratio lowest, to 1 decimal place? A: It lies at 6510.5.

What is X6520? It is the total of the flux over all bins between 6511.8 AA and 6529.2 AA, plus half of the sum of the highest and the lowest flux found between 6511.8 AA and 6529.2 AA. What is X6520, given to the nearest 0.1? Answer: 13.6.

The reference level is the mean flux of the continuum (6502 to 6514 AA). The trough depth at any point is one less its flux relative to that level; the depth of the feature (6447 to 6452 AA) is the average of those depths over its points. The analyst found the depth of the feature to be 0.016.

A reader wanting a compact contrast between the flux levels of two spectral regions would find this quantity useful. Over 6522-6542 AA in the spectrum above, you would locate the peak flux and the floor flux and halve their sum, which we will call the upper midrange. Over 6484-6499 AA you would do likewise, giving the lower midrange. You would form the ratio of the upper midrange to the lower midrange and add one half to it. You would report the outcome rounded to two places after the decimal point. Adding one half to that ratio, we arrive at 1.63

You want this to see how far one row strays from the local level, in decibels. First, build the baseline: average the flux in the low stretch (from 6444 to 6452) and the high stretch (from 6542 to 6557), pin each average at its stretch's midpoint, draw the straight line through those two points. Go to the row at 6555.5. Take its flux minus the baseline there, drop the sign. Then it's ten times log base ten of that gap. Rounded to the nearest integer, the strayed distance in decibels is 0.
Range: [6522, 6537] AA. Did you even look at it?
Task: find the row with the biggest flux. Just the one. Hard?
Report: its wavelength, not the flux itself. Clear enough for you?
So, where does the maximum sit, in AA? 6535.5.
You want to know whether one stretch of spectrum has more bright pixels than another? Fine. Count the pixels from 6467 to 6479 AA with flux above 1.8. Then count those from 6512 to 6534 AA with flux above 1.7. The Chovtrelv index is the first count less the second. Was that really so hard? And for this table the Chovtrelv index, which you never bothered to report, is -5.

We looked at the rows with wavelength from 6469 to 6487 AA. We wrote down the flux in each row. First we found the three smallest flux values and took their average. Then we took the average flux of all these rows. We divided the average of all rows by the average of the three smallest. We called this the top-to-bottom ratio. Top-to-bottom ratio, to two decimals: 1.02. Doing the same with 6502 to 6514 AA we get 1.00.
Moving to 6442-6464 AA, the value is 1.04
